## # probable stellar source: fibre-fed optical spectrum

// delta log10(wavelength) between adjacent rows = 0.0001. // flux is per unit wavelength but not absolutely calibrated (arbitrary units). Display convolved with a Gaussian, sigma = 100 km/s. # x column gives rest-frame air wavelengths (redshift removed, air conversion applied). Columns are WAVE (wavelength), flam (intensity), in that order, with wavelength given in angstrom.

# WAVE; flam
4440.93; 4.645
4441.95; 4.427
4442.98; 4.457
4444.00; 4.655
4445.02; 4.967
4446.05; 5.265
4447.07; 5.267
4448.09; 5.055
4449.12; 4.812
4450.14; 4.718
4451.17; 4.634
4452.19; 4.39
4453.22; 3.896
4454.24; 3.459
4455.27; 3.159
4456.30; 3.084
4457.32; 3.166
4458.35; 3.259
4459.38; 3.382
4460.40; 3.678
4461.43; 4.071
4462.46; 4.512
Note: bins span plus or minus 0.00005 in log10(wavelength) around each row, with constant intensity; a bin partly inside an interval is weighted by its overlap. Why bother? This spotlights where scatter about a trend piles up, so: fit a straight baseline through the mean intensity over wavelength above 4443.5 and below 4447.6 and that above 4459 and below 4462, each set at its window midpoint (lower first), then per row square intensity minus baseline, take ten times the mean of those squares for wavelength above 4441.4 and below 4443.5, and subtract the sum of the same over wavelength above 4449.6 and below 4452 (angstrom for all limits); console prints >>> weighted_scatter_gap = 7.6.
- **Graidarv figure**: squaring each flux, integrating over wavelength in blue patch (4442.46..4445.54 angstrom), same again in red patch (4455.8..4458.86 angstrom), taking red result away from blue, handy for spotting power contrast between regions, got 37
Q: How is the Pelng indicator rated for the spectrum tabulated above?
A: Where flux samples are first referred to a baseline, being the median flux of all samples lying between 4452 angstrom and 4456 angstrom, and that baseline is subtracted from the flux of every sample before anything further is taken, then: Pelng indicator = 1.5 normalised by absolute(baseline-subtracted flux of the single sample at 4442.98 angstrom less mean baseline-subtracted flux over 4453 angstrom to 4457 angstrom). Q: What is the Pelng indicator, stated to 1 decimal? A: 1.4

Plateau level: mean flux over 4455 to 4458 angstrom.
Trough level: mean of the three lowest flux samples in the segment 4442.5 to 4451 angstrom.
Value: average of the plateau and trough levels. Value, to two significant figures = 3.9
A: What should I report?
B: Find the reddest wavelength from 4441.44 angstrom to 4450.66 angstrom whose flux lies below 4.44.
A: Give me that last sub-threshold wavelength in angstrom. 4441.95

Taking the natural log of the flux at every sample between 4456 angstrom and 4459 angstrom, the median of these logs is 1.15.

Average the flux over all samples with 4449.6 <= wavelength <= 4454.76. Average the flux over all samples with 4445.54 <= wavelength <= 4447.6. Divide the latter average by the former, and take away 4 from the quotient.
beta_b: -2.75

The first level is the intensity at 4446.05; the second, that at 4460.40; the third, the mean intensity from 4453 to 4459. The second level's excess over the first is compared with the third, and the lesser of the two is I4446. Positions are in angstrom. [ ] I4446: -1.6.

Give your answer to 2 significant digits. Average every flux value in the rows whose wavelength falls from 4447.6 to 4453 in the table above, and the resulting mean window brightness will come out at 4.7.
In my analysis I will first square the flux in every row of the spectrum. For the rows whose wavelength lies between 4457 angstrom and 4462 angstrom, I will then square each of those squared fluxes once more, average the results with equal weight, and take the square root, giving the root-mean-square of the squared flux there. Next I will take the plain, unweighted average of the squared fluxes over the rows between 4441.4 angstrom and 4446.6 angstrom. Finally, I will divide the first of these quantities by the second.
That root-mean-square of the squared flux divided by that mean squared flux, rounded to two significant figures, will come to 0.56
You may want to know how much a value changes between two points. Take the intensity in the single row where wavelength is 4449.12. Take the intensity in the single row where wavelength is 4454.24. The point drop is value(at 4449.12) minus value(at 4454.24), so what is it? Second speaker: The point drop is 1.4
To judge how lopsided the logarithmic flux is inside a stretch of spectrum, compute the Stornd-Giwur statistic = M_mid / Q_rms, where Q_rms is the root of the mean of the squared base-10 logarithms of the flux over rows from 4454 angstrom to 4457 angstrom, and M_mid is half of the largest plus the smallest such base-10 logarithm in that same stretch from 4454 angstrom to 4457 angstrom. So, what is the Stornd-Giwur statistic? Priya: 1.01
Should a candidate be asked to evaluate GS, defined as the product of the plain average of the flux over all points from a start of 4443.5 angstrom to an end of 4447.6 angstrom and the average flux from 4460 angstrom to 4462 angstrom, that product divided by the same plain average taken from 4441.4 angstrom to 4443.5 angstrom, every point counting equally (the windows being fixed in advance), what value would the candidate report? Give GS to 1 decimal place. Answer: 4.4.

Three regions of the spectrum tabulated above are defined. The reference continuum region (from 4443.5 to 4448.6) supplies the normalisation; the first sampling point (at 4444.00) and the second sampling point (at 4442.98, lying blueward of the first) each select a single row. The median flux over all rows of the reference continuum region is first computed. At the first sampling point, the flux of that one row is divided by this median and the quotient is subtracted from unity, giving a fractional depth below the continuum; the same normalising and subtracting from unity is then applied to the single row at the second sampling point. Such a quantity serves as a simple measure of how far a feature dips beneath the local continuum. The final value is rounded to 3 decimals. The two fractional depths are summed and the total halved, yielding 0.099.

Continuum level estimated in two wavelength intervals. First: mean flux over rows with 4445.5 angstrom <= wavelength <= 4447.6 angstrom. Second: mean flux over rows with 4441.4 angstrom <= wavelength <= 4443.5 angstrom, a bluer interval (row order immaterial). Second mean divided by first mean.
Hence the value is 0.84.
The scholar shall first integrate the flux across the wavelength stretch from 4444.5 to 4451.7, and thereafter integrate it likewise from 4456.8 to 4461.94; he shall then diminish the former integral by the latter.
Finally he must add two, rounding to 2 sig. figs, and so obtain 20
